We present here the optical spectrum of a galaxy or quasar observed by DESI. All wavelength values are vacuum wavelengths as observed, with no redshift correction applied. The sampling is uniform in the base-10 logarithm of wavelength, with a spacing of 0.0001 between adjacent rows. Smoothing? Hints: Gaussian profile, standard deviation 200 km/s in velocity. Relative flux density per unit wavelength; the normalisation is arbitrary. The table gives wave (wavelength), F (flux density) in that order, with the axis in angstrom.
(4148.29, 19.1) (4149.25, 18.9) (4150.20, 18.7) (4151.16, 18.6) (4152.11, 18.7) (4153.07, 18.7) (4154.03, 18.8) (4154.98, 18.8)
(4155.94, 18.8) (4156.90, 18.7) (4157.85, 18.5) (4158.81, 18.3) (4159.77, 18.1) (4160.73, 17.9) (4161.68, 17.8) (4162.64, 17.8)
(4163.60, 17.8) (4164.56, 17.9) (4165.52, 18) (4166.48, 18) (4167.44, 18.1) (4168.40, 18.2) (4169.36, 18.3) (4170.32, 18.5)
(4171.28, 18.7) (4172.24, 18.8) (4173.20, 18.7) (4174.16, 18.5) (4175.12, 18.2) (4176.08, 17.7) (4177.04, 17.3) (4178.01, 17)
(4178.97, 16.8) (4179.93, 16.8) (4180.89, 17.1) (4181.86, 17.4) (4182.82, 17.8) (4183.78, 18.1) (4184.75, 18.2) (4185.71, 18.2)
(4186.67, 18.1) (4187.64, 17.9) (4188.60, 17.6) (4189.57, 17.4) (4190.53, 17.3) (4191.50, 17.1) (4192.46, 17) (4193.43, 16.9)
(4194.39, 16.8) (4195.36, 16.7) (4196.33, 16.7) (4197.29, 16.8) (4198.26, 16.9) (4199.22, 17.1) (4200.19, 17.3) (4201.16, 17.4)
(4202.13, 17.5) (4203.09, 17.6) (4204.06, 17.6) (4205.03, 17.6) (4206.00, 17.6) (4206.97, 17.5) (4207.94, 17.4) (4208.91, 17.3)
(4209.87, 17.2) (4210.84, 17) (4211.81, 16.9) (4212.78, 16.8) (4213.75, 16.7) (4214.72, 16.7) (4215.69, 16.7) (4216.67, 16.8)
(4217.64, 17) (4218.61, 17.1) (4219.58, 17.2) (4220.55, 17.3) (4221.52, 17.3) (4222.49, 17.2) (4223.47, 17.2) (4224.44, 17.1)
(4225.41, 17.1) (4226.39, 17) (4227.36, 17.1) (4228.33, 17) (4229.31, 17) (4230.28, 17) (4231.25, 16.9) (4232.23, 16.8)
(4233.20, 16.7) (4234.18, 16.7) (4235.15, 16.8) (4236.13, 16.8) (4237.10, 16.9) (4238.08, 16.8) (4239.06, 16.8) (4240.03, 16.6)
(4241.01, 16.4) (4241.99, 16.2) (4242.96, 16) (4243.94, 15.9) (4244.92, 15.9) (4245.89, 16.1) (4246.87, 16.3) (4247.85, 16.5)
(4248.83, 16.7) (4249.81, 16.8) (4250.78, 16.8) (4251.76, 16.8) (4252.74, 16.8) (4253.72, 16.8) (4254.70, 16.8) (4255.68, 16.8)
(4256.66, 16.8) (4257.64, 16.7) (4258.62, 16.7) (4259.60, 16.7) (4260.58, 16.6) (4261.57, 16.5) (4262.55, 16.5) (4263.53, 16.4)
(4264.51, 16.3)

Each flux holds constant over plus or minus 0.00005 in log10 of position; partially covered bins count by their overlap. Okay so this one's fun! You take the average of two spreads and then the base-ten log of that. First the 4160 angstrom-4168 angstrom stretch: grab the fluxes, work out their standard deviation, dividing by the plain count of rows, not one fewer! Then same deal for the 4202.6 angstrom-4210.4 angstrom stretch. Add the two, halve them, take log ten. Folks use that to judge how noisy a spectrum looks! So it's -0.90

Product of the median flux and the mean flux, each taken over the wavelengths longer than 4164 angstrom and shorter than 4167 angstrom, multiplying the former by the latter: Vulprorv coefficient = 323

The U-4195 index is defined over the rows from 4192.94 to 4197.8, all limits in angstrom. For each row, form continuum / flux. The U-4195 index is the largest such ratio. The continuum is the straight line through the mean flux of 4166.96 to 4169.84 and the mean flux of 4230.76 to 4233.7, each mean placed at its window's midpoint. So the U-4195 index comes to 1.054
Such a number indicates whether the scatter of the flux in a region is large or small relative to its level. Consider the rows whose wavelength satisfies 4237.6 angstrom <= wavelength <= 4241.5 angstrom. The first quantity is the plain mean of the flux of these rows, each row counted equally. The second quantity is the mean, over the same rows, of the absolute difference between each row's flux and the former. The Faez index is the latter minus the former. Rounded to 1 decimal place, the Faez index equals -16.5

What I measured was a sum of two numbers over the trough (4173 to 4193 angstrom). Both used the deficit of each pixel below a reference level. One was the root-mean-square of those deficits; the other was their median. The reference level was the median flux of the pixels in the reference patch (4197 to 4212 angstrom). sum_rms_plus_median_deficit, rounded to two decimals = 0.37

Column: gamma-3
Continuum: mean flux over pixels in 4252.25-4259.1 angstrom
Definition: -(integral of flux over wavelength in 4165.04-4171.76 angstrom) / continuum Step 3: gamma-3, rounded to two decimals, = -7.31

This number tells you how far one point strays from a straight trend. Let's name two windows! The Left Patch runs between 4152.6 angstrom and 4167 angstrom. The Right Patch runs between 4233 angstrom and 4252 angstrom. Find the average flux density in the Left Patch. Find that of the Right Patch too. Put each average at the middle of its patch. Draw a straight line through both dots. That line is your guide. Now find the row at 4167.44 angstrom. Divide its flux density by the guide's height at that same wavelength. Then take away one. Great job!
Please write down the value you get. 0.000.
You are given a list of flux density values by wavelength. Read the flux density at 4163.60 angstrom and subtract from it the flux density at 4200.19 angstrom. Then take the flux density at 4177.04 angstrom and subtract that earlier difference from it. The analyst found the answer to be 16.8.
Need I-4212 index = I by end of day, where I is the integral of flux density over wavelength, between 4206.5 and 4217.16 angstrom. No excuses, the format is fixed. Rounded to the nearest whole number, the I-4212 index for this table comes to 181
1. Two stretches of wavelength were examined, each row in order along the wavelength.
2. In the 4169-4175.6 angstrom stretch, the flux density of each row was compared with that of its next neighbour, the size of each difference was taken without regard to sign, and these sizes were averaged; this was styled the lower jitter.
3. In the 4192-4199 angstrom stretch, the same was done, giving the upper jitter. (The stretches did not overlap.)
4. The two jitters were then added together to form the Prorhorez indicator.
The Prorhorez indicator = 0.27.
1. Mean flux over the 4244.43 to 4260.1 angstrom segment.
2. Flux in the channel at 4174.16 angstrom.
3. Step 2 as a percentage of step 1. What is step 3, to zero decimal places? 111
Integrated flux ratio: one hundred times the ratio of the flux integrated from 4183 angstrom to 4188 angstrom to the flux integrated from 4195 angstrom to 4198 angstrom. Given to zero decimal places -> 180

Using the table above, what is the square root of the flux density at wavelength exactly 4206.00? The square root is 4.20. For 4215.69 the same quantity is 4.09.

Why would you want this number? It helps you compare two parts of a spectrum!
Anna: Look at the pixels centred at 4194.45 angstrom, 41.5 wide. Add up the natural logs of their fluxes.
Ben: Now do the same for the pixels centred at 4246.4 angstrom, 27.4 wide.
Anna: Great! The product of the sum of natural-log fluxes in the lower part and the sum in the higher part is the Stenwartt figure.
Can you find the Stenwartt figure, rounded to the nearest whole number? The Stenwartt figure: 9646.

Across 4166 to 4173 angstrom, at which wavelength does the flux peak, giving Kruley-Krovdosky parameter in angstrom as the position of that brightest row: 4172.24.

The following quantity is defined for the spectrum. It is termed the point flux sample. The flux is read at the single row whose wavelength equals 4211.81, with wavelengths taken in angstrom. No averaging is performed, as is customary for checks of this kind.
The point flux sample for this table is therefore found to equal 16.9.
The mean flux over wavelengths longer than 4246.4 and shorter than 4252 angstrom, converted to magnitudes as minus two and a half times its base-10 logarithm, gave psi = -3.05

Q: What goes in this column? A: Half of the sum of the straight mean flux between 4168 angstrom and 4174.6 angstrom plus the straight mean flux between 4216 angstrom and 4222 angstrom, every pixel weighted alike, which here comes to 17.8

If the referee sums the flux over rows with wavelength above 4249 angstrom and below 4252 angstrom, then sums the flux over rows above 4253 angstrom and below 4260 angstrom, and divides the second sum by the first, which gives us 2.3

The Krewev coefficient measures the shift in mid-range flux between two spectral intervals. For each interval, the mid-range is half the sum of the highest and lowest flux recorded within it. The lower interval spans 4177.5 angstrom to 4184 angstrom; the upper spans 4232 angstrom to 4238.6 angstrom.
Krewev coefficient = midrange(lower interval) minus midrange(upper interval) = 0.65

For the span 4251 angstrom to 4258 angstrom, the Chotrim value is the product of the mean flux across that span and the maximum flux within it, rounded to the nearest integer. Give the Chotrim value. 282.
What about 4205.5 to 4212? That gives 304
